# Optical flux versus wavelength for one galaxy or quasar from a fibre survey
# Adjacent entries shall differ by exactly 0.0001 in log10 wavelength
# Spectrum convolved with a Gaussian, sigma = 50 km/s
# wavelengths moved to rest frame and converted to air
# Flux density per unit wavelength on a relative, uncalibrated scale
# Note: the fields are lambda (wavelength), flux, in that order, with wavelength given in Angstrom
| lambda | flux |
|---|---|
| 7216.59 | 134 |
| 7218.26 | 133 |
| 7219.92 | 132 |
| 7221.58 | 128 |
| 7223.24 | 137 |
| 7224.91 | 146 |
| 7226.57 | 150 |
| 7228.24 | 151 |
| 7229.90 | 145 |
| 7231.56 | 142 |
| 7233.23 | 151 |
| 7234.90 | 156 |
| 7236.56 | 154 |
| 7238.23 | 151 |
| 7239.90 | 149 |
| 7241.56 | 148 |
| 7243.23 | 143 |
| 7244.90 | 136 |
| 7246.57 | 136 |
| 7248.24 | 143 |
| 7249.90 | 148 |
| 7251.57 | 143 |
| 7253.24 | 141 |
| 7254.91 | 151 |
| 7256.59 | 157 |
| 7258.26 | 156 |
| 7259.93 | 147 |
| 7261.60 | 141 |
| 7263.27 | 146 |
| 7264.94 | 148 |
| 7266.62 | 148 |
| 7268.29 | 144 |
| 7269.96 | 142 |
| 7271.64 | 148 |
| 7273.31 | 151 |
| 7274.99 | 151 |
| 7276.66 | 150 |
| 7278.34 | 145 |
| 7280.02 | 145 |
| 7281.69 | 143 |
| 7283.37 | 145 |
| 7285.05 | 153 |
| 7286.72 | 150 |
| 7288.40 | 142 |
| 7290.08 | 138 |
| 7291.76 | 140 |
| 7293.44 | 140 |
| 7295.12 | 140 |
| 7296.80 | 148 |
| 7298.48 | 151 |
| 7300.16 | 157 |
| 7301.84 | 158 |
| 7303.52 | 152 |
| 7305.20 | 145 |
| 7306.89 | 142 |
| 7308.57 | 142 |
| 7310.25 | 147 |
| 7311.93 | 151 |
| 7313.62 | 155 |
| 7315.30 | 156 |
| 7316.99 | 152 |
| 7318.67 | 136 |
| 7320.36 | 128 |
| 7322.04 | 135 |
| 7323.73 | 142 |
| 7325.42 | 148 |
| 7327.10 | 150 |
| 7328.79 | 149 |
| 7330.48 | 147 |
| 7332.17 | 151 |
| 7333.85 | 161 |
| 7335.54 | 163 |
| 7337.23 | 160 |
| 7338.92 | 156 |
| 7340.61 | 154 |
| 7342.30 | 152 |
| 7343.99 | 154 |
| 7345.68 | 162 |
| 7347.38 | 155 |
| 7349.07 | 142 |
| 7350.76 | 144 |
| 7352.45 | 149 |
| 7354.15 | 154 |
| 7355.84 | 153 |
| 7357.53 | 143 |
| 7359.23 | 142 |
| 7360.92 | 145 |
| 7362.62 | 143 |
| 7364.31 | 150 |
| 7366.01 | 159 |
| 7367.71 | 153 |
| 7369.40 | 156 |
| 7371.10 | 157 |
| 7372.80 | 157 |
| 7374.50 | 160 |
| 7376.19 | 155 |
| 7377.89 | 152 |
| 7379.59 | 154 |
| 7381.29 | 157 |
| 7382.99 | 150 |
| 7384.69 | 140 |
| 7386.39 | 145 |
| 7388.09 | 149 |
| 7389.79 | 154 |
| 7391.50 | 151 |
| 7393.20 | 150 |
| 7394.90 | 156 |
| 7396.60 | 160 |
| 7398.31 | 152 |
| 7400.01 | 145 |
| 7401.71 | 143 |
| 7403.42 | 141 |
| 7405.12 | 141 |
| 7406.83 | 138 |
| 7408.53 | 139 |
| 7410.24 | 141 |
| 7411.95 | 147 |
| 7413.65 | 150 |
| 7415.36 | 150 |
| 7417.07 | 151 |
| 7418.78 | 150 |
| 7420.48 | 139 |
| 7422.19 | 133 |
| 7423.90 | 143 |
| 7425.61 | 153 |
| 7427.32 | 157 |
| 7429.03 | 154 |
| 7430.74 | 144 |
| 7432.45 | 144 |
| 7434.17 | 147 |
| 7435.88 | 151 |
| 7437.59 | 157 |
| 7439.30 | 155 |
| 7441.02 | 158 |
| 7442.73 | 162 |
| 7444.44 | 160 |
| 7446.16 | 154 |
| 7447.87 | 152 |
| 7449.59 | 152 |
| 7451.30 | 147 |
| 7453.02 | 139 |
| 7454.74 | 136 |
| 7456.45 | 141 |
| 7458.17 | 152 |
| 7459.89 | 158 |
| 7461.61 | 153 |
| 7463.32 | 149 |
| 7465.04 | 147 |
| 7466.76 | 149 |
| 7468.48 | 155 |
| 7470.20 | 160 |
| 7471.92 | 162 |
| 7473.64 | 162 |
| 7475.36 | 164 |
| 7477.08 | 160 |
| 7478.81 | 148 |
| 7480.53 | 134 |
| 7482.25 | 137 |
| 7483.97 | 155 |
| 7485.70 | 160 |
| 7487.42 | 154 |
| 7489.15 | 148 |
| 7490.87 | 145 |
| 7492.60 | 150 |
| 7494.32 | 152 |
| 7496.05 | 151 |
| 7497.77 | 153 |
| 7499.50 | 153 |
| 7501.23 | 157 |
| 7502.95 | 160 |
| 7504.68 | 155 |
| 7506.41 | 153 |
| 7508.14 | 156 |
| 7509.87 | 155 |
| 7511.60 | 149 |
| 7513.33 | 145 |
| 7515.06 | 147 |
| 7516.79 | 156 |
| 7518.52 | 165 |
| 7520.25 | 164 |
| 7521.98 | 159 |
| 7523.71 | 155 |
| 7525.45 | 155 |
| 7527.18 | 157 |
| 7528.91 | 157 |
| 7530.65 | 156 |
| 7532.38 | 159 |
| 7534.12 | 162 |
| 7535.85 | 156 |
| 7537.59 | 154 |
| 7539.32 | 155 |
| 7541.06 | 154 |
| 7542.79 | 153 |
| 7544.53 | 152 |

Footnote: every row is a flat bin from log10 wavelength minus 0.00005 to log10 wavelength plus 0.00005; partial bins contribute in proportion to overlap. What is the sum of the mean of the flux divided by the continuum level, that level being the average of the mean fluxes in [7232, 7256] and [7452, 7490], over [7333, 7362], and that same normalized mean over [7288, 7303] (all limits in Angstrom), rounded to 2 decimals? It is 2.01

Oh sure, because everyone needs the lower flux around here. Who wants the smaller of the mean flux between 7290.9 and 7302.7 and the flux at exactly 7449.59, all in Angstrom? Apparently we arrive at 148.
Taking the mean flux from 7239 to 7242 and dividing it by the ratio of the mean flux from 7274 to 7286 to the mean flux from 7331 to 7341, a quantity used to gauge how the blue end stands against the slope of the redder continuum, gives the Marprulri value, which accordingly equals 159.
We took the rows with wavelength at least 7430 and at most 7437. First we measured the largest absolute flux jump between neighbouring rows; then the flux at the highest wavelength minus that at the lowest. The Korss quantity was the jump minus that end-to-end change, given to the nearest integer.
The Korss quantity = -3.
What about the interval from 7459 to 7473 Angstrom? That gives 2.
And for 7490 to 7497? -1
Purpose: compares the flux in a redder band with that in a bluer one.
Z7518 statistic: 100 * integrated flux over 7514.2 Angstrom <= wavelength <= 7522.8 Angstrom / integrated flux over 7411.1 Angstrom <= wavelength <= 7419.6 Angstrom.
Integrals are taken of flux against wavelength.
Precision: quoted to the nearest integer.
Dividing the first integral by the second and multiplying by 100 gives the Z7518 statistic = 107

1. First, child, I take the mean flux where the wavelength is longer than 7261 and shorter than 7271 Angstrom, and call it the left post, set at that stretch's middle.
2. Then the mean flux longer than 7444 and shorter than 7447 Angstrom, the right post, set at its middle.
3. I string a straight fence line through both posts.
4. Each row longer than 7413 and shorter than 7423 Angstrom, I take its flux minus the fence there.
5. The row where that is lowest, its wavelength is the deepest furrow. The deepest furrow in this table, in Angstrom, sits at 7422.19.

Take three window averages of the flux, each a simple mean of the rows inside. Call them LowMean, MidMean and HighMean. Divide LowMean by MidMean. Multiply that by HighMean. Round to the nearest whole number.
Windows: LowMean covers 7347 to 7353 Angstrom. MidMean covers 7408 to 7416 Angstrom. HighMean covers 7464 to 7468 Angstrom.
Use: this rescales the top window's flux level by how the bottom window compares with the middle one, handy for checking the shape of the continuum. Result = 150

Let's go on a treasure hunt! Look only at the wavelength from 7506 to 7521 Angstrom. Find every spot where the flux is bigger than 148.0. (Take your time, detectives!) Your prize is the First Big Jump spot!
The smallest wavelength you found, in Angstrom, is 7506.41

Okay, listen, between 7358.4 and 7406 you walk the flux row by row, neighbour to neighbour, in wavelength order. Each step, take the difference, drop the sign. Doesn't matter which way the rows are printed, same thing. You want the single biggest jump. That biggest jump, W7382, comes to 10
